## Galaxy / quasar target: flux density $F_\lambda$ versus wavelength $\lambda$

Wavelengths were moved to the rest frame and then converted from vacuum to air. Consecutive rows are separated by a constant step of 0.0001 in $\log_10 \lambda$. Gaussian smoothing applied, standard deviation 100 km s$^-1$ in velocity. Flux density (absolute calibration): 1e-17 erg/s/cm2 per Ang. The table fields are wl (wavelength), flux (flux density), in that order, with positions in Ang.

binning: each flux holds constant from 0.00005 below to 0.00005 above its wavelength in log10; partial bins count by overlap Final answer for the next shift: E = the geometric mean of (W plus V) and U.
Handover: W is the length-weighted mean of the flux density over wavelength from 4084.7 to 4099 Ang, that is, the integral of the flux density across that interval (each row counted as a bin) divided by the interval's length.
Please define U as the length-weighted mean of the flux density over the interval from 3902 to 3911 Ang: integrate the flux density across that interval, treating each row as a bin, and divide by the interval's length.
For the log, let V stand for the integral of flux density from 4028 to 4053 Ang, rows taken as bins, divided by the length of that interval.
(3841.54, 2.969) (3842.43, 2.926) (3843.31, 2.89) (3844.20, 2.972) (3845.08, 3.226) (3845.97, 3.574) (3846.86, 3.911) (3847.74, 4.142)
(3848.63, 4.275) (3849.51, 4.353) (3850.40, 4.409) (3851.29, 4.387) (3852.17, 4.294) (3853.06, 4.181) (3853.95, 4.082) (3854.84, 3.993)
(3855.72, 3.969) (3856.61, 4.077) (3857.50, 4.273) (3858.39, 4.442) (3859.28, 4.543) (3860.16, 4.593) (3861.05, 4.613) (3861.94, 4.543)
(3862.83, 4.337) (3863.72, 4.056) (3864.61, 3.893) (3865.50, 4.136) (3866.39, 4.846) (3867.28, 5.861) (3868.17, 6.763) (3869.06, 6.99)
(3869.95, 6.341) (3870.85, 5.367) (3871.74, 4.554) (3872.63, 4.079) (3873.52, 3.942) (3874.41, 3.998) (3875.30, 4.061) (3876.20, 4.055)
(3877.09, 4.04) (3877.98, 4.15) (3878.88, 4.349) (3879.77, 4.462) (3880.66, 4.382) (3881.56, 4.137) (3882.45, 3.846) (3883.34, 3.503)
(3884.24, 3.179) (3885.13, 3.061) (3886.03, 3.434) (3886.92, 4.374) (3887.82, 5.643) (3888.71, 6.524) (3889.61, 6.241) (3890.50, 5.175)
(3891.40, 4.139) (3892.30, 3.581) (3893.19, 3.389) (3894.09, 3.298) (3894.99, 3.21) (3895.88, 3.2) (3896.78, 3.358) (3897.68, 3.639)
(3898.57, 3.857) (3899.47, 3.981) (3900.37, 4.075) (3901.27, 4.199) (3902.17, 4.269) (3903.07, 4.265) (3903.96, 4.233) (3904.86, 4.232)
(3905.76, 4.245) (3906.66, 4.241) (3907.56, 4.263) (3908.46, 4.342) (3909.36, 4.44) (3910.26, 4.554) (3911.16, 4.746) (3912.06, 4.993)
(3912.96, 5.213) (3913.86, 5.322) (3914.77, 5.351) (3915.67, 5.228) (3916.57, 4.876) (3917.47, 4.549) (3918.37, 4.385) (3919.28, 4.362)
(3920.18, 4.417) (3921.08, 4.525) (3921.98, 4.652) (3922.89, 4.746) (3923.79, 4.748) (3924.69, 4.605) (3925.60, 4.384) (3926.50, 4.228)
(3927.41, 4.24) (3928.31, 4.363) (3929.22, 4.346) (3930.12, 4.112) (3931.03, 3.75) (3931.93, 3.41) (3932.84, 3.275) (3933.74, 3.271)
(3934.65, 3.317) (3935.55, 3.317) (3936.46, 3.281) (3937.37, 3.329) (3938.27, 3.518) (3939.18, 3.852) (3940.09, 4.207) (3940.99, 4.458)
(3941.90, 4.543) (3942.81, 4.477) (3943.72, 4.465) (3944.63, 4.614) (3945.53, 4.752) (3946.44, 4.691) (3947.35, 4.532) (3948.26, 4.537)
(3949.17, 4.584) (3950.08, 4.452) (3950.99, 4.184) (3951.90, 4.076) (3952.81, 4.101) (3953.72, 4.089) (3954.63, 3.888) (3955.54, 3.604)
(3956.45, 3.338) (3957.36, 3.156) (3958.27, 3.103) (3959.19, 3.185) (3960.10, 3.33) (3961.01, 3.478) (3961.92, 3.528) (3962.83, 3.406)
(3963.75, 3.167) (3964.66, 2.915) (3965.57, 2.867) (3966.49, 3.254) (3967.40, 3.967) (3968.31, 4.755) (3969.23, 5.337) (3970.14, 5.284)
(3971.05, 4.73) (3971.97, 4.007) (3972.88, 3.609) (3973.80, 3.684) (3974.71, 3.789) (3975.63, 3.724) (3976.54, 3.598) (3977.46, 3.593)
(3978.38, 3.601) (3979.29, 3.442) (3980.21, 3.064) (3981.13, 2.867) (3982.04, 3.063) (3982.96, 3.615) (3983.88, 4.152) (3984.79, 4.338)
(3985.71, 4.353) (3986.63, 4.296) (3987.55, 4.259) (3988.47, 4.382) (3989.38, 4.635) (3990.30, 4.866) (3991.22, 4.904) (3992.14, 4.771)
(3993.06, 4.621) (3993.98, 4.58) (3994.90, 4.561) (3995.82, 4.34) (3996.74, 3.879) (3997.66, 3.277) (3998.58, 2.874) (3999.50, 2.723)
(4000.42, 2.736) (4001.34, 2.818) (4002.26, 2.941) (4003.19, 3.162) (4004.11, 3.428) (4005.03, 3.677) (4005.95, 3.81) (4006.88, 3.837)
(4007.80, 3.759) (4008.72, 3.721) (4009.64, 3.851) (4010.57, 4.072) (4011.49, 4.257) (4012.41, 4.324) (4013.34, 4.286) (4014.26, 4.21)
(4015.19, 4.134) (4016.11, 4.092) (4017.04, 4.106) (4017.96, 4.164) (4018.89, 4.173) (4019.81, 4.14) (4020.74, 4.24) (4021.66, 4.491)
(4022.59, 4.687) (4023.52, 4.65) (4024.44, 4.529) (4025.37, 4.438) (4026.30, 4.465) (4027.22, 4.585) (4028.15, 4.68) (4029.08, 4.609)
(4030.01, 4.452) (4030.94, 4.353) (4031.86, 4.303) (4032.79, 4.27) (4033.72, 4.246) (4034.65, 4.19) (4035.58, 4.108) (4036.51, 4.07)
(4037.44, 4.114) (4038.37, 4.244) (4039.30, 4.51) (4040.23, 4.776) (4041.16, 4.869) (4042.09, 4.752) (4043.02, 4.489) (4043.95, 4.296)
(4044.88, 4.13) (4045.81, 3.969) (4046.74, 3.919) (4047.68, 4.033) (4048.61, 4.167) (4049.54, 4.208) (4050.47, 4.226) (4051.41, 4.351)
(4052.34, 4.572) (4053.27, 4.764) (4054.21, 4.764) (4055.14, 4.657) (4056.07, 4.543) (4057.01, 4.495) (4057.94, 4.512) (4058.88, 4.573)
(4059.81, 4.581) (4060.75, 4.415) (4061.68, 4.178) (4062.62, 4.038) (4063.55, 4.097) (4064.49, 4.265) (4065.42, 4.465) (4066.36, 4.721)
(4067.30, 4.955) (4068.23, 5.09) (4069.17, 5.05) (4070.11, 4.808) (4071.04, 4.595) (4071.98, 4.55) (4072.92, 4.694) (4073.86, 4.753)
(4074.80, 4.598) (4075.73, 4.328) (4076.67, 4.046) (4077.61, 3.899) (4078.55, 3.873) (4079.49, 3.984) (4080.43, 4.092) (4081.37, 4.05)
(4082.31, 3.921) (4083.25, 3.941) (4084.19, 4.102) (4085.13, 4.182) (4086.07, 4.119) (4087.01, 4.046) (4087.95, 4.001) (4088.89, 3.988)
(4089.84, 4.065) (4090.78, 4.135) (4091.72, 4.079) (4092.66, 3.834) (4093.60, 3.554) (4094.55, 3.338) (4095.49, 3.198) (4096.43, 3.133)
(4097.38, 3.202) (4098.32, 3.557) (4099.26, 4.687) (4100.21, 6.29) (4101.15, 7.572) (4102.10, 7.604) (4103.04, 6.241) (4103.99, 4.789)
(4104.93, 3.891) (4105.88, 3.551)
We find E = 5.92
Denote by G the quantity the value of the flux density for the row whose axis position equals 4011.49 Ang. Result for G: 4.257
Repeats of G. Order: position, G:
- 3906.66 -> 4.241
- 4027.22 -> 4.585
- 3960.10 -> 3.33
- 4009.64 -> 3.851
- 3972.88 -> 3.609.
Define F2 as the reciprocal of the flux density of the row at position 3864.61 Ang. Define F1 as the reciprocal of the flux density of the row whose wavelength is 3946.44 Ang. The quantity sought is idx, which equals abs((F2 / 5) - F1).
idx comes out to 0.16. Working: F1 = 0.21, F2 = 0.257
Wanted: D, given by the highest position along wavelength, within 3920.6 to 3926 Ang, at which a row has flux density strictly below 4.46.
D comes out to 3925.60 Ang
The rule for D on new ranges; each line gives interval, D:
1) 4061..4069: 4064.49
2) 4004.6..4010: 4009.64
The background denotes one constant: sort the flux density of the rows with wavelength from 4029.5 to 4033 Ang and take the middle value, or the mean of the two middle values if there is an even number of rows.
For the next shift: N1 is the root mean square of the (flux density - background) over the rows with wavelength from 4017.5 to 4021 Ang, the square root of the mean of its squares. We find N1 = 0.15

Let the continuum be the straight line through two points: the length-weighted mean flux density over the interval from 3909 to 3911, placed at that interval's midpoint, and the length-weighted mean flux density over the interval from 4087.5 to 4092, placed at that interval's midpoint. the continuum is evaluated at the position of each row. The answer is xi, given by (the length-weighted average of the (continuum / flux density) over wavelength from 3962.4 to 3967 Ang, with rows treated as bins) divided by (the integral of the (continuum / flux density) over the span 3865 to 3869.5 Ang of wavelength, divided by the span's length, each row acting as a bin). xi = 1.65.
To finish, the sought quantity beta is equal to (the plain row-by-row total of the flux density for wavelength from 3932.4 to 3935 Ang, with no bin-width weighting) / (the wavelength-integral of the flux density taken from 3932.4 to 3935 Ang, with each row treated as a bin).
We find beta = 1.15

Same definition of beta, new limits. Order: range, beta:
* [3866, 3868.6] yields 1.15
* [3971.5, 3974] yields 1.20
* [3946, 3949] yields 1.00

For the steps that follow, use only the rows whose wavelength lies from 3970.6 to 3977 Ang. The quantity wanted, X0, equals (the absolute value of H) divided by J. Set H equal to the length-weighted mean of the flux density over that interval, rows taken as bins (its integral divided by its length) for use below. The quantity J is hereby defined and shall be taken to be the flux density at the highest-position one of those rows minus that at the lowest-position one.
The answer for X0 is -3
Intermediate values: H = 3.87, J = -1.1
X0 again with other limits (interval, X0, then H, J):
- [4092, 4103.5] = 2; 4.67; 2.4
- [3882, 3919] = 8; 4.31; 0.5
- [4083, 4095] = -7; 3.95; -0.6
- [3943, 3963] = -4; 3.97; -1.1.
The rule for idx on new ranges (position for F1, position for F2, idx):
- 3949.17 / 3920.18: 0.17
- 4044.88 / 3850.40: 0.20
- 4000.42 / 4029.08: 0.32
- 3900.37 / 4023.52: 0.20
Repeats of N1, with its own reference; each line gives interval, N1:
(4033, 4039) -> 0.18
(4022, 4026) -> 0.27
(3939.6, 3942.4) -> 0.16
